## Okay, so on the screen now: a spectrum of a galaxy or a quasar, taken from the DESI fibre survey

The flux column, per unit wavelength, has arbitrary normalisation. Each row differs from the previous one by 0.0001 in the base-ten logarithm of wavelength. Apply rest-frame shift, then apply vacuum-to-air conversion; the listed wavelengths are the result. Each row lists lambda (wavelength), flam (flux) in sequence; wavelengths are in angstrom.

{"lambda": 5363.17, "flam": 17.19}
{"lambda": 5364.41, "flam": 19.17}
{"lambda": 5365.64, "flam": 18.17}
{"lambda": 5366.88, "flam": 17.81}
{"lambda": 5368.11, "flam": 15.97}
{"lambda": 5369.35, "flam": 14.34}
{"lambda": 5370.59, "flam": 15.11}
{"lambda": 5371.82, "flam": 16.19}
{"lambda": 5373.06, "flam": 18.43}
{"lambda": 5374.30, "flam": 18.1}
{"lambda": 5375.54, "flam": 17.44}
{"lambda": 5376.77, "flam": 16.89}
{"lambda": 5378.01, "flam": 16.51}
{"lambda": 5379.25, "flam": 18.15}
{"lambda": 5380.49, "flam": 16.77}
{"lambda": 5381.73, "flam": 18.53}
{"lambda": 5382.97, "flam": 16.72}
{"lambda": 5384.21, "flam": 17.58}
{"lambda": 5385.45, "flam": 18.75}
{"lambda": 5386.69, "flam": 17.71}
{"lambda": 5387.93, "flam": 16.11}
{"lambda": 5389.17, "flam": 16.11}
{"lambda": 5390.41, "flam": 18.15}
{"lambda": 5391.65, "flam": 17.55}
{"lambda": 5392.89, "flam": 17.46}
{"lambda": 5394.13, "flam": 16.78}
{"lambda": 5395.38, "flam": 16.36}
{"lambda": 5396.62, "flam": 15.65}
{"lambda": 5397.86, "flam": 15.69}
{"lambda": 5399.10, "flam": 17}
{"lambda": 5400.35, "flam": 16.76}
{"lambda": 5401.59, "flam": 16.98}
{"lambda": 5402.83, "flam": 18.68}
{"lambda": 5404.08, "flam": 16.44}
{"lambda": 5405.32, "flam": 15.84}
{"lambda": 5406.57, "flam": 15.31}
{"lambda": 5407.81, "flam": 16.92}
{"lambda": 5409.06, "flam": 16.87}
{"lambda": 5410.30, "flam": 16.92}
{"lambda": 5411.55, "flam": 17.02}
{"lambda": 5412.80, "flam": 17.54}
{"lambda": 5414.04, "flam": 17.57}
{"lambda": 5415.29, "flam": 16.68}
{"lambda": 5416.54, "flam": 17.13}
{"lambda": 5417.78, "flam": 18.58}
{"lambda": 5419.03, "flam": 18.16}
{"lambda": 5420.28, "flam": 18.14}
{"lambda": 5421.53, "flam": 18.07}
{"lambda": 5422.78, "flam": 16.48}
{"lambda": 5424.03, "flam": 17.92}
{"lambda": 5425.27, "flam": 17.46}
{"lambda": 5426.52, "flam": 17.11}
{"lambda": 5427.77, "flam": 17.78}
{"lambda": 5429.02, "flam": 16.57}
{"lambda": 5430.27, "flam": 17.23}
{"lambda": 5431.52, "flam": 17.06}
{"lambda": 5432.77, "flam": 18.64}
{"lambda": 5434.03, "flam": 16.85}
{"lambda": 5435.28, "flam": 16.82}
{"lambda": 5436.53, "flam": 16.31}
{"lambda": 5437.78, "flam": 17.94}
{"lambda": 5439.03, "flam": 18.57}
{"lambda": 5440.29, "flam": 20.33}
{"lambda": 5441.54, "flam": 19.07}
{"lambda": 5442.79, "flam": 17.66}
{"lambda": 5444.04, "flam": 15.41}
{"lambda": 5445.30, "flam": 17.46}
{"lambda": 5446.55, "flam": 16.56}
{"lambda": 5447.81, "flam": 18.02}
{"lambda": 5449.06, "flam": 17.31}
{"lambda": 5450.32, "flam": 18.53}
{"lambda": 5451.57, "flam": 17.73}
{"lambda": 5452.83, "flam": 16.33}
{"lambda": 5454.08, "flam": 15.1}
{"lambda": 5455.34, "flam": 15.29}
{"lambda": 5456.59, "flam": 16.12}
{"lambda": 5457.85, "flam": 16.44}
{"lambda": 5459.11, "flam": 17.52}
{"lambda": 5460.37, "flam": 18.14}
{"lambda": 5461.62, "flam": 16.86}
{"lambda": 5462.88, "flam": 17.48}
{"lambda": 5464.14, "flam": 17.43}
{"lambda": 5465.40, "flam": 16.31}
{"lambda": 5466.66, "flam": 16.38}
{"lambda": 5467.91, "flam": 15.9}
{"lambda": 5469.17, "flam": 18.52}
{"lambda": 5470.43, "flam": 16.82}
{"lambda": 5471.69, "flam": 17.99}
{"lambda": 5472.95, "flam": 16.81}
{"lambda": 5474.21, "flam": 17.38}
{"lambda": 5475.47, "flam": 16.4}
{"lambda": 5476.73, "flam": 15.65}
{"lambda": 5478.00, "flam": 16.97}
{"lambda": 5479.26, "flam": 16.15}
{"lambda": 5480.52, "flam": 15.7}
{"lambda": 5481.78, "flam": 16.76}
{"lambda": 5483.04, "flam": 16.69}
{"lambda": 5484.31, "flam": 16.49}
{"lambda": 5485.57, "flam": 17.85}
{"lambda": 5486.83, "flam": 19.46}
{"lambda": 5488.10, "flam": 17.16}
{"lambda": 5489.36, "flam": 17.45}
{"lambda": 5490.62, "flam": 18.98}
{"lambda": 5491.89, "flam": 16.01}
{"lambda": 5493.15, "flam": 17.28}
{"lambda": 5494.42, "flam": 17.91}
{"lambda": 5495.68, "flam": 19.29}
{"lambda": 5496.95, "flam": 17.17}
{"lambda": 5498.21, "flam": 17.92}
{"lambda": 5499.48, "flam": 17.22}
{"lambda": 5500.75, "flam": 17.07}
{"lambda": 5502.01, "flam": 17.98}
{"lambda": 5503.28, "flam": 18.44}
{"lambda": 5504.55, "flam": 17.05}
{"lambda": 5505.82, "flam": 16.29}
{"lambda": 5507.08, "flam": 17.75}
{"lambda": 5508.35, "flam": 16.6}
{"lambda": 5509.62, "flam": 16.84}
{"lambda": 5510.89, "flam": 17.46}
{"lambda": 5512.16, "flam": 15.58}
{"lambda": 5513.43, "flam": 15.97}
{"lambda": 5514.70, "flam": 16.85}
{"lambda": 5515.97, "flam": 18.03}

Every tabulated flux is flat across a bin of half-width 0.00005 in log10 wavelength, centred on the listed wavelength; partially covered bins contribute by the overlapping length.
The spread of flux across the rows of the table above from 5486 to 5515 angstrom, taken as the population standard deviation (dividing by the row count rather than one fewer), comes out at 1.0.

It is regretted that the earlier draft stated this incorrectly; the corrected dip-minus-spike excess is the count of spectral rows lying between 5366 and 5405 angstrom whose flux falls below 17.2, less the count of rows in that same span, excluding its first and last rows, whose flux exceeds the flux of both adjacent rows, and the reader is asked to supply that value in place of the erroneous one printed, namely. 11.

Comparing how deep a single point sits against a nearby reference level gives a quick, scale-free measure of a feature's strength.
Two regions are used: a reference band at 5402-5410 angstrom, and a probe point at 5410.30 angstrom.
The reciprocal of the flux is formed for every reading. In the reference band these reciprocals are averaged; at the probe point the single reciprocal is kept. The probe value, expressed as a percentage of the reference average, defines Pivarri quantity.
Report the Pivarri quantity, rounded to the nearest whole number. 98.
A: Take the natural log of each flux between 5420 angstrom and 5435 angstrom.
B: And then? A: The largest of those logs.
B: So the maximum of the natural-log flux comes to 2.93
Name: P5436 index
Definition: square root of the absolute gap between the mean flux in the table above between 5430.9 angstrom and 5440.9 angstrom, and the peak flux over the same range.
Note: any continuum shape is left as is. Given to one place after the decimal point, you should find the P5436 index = 1.6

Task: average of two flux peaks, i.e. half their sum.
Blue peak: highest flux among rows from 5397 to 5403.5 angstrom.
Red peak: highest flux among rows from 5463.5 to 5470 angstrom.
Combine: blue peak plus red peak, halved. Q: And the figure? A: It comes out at 18.60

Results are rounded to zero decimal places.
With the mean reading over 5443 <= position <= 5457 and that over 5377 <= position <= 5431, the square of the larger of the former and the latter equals 294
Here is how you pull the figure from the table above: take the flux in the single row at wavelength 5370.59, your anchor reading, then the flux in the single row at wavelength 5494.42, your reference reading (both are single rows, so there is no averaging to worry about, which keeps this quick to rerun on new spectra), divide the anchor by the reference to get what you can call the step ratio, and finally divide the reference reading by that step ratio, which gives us 21.2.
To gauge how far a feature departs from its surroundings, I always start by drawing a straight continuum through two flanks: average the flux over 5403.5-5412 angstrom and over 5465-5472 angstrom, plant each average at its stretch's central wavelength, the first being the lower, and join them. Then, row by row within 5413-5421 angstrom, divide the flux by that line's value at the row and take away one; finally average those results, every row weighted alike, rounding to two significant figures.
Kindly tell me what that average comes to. 0.070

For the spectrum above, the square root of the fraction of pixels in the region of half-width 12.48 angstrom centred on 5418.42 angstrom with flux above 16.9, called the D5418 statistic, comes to 0.87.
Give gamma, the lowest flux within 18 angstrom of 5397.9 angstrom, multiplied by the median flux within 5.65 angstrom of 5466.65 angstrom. 258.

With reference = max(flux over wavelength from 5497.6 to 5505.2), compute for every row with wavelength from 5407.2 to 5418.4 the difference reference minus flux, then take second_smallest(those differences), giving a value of 0.87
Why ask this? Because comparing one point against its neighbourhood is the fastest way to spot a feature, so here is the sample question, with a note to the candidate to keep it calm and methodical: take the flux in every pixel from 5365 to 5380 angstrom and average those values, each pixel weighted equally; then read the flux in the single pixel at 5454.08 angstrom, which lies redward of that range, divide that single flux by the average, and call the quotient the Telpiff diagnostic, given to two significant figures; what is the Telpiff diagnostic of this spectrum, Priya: 0.89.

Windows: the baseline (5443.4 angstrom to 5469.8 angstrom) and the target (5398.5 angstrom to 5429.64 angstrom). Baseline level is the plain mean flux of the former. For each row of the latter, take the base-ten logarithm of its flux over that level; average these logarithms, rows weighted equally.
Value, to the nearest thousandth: 0.007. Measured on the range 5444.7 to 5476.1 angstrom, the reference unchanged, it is 0.002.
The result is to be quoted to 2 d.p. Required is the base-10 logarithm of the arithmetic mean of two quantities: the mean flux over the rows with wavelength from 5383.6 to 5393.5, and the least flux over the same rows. 1.22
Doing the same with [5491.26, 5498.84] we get 1.23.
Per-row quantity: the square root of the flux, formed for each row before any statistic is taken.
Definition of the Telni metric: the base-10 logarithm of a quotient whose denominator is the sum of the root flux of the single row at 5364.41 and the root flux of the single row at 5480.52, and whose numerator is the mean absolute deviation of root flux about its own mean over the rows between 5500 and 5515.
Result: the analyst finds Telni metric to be -2.03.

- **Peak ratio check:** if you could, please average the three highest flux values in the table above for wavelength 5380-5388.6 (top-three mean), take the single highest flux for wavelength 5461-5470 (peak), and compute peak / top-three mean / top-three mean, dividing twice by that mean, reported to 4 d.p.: 0.0551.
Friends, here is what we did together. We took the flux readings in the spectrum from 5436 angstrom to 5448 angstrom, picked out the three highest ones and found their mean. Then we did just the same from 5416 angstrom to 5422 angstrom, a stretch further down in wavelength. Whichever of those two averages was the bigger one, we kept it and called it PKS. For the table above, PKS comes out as 19.3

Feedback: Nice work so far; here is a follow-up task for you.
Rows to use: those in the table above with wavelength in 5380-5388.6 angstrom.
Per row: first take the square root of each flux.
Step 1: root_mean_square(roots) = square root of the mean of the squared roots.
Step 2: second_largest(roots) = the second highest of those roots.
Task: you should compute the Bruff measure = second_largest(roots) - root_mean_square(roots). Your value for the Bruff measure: 0.127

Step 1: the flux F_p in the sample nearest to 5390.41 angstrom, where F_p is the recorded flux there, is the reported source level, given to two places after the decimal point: 18.15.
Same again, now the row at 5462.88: 17.48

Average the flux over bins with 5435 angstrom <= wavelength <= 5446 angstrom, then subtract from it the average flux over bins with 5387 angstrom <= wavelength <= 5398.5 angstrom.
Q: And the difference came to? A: 1.1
